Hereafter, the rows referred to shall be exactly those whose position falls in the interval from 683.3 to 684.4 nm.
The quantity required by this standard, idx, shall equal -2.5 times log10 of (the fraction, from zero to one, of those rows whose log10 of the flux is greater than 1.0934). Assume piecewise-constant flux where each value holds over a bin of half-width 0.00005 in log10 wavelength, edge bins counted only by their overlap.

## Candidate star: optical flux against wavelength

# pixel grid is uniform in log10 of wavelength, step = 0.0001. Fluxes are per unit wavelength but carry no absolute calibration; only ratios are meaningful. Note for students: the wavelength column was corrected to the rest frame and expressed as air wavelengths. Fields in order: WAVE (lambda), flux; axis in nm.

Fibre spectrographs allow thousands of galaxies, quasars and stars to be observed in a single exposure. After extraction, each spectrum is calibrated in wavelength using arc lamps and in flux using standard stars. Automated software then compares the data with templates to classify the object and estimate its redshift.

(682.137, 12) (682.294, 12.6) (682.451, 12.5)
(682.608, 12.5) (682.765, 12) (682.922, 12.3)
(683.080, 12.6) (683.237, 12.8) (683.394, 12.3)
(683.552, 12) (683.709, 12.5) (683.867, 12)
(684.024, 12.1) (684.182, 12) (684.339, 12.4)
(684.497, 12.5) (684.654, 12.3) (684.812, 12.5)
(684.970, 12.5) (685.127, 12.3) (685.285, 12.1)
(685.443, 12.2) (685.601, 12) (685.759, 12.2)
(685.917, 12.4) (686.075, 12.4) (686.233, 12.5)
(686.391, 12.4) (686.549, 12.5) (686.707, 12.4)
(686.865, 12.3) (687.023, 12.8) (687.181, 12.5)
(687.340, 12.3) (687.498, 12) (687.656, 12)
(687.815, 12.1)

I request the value 1.36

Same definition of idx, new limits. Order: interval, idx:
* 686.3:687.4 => 0.37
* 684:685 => 0.61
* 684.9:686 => 1.36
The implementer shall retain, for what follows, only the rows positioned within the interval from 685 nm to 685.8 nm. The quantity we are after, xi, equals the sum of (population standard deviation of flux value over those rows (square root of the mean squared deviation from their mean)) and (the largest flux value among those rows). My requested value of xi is 12.4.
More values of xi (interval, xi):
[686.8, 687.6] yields 13.1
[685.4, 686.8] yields 12.7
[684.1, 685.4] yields 12.7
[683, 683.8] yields 13.1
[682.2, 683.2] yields 12.8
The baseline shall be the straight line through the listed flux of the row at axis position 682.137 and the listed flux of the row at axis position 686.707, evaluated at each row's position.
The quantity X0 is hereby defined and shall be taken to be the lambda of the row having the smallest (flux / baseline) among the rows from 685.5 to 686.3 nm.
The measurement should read 685.601 nm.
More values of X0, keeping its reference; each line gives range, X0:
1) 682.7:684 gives 683.867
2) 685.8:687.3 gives 686.865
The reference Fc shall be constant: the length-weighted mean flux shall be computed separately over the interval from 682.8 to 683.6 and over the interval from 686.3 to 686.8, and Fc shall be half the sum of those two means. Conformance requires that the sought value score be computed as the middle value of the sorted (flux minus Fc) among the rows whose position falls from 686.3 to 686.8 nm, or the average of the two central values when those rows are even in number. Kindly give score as -0.01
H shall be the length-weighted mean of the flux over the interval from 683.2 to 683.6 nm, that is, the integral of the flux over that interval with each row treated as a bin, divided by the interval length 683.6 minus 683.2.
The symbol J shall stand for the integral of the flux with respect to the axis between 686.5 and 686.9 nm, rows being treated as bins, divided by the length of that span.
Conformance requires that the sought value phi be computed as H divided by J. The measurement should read 0.99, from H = 12.34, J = 12.4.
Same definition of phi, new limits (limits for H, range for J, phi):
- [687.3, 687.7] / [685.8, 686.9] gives 0.98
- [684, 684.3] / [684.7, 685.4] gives 0.98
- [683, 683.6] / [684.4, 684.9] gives 1.00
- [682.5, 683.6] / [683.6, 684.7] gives 1.01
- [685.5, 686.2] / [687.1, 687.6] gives 1.00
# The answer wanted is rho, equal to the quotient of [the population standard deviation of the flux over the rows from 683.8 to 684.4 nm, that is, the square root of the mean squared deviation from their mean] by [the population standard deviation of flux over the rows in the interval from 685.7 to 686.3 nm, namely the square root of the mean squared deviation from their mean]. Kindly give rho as 1.5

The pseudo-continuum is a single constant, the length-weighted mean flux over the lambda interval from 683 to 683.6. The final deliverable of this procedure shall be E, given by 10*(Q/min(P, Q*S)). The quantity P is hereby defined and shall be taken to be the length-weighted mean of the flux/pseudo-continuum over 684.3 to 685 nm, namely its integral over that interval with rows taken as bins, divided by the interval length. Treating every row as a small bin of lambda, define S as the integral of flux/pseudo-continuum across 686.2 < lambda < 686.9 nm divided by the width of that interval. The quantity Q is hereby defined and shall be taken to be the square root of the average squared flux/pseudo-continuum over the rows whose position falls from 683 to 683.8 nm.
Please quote 10.0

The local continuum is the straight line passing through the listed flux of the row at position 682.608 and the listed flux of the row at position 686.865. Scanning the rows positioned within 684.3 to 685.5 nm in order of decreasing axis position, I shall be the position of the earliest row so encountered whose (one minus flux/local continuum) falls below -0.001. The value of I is 684.970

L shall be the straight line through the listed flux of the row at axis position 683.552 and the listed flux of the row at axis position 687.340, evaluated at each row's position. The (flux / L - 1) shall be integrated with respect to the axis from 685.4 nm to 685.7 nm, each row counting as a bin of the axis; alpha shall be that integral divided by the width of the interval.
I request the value -0.01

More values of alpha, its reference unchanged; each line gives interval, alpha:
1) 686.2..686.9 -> 0.02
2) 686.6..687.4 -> 0.02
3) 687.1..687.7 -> -0.01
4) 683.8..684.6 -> 0.01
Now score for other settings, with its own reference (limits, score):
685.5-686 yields -0.21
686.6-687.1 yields -0.01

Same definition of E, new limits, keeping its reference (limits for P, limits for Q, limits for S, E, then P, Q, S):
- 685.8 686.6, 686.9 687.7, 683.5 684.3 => 10.2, 0.9995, 0.99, 0.98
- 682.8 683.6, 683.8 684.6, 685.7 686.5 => 10.0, 0.9963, 0.98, 1.00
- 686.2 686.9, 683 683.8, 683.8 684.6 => 10.2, 0.9997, 1.00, 0.98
